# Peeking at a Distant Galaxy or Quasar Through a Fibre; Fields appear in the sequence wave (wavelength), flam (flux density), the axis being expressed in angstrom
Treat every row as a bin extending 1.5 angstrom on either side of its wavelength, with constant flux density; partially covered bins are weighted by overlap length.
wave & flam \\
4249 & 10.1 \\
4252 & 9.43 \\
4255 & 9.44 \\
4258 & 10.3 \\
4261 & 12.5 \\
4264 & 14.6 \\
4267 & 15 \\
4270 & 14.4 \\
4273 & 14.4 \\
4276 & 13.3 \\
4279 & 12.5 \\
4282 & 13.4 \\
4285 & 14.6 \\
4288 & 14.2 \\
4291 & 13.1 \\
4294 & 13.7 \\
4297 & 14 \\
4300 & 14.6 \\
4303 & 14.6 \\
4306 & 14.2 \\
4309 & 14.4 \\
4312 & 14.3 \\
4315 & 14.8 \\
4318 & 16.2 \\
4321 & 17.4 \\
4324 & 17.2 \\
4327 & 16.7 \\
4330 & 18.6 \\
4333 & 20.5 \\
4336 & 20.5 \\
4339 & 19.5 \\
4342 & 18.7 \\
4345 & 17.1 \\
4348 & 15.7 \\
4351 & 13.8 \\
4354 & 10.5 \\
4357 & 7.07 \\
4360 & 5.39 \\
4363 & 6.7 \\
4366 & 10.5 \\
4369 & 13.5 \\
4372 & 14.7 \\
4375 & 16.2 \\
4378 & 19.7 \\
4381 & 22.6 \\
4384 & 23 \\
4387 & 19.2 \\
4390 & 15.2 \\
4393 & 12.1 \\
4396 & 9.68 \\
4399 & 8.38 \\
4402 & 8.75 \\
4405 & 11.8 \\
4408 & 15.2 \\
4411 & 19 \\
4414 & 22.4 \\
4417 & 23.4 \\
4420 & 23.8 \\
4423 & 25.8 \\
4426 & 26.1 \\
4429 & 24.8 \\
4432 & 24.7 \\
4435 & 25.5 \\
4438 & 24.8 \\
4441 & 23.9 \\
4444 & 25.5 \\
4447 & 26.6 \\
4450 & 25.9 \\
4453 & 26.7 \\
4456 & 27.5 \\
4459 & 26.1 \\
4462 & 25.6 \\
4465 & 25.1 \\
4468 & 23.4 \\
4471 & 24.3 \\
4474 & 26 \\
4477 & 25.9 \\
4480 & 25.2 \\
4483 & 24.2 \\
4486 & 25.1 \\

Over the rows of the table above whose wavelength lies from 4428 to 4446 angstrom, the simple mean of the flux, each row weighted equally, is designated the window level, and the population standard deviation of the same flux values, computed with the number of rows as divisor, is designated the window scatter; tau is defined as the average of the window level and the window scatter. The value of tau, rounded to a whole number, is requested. 13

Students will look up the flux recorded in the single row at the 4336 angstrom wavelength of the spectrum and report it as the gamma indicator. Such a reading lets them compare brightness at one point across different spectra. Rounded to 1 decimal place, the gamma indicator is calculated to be 20.5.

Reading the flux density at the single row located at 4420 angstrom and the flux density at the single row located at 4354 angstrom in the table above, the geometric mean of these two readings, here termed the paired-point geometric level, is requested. 15.8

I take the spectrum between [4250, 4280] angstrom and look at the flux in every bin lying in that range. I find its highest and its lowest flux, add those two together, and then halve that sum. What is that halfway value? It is 12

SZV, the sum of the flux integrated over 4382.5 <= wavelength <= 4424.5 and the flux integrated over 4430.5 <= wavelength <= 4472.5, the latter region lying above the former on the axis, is 1780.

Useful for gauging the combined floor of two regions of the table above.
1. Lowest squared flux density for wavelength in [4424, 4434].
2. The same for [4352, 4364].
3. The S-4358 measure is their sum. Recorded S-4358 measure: 639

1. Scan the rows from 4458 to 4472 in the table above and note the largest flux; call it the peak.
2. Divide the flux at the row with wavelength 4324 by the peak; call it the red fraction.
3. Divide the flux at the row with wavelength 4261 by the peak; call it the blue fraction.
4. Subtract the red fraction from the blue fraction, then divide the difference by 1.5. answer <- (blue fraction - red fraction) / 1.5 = -0.12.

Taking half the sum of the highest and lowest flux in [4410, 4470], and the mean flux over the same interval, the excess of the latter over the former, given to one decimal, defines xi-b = 1.6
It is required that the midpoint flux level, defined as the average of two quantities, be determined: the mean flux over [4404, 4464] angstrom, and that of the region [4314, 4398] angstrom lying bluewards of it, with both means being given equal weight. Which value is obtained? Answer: 19.6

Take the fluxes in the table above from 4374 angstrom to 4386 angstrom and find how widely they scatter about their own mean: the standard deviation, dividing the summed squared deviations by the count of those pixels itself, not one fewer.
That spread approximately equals 2.7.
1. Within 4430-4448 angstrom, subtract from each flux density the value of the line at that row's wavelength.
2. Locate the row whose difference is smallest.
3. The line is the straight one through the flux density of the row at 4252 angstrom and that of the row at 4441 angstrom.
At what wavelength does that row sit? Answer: 4441 angstrom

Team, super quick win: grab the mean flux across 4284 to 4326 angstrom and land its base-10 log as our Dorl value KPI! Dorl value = 1.17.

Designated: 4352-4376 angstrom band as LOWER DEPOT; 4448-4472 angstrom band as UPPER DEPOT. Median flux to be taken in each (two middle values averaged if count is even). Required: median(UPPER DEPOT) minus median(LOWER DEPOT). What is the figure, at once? 15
